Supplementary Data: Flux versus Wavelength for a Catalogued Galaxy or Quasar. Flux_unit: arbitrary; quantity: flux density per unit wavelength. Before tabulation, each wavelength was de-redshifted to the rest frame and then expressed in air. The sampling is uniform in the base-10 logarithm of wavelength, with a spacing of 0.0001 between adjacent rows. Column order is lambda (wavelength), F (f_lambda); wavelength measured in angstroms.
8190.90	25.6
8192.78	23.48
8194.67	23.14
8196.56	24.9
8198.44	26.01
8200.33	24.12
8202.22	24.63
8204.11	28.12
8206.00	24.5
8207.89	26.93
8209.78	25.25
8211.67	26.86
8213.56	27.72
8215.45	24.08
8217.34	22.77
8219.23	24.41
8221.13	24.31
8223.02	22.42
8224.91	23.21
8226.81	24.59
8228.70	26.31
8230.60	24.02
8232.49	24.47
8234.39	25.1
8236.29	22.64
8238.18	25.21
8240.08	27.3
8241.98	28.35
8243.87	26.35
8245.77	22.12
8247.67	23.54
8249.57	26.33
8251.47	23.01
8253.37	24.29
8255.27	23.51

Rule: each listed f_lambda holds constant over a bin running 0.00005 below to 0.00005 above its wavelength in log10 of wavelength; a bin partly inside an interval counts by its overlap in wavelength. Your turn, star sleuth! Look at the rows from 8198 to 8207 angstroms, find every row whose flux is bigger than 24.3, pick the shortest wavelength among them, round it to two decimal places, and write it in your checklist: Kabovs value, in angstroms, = 8198.44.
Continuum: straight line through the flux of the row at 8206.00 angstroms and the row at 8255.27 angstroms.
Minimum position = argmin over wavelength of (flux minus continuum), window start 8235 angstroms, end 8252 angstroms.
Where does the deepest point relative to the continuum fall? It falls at 8245.77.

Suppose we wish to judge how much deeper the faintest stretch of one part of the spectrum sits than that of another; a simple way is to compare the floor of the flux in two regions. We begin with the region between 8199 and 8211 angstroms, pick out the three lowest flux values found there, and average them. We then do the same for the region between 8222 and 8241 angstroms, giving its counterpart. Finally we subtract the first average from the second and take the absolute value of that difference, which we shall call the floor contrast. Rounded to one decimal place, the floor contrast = 1.7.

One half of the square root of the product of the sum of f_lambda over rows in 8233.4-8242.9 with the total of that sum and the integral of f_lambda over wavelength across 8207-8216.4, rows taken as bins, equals 110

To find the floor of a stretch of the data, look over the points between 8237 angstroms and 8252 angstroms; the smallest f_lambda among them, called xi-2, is 22.12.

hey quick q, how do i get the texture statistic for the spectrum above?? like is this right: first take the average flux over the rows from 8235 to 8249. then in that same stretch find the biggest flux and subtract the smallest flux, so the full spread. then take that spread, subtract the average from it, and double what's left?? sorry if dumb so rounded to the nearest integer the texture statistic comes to -38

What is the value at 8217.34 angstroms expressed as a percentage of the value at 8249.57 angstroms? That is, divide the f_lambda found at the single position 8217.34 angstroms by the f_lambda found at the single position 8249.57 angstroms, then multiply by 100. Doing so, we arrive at 86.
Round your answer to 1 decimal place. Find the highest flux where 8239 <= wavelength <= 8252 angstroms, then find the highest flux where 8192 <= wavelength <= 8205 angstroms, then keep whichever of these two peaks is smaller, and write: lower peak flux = 28.1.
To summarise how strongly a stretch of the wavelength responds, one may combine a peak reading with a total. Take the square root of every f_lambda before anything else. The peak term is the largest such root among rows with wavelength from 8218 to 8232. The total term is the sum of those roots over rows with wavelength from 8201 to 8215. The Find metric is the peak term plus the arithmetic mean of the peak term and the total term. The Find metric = 25.63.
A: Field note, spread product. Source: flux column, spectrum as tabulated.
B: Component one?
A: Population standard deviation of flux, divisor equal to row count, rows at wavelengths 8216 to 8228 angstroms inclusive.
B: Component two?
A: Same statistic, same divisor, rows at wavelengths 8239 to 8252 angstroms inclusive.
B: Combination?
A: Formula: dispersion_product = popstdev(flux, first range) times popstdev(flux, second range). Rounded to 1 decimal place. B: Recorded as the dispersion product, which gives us 1.9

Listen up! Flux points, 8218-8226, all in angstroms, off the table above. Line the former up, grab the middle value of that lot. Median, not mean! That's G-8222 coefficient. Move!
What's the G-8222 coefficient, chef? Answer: 23.8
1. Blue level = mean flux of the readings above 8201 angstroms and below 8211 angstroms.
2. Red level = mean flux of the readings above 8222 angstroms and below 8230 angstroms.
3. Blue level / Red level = 1.07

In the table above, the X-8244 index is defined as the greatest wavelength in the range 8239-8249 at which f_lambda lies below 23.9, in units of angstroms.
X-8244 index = 8247.67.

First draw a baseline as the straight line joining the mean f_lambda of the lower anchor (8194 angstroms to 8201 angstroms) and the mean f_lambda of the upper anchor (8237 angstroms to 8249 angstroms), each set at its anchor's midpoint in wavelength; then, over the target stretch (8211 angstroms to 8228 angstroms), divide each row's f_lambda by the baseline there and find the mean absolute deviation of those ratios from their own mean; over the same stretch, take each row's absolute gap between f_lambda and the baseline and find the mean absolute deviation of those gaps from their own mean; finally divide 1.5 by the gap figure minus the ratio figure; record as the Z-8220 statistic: 2.0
